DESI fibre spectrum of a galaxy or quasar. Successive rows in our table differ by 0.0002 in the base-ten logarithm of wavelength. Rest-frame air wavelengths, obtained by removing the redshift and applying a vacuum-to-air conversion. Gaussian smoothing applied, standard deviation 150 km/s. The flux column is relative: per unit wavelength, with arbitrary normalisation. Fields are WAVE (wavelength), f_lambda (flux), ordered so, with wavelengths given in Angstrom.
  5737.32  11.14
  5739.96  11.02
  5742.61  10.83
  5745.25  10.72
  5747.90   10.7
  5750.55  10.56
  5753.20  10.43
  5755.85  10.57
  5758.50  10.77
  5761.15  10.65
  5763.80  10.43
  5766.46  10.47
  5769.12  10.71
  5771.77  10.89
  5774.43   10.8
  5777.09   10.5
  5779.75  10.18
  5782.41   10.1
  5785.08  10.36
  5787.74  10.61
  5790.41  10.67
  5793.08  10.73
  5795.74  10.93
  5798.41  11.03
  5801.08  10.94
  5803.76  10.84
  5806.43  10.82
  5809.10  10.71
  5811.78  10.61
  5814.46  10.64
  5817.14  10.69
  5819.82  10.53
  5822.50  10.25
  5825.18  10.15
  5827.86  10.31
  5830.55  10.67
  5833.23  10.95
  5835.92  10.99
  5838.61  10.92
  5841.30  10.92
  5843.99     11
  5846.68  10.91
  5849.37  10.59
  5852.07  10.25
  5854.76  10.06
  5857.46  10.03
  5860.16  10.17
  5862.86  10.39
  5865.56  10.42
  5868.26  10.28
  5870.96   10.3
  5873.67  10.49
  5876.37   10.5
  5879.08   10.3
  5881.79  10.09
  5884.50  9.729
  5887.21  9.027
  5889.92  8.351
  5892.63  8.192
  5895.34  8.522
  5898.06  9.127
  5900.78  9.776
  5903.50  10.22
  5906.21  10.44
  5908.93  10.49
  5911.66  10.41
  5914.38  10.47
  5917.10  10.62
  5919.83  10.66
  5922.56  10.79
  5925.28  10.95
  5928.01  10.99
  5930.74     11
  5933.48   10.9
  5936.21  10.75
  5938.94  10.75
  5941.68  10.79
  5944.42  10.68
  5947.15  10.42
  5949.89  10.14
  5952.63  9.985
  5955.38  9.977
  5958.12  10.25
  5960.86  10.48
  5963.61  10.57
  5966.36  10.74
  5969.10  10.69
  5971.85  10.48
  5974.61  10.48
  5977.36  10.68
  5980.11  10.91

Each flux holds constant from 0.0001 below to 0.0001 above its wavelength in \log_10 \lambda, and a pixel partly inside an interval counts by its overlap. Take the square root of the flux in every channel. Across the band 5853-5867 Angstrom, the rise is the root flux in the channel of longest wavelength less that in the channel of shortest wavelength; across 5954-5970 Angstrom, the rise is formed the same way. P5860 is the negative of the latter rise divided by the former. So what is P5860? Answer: -2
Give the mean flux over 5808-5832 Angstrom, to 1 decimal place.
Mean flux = 10.5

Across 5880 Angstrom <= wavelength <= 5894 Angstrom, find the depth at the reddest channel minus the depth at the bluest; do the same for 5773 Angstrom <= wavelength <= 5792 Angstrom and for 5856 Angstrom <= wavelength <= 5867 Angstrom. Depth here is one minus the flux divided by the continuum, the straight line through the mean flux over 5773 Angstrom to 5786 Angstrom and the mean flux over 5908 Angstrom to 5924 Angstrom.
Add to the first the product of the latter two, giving 0.18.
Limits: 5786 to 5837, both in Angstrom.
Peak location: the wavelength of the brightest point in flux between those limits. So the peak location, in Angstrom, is 5798.41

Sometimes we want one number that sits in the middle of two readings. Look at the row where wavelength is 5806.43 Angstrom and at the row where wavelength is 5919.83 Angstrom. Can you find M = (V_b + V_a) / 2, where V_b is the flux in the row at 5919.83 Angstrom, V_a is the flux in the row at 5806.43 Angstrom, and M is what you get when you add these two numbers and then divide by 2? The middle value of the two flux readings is 10.7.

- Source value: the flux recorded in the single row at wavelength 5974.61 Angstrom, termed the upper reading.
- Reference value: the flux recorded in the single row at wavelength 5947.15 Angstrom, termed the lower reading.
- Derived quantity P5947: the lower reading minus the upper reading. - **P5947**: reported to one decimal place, -0.1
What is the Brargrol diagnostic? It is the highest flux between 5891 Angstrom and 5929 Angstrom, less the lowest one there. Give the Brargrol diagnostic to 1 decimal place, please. 2.8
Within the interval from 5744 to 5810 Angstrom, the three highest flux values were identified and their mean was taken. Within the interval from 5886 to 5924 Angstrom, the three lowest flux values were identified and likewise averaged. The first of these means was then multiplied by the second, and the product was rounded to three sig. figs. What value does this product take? 91.6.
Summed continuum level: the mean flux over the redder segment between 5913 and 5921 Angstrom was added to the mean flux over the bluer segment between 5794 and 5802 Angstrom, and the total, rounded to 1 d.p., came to 21.6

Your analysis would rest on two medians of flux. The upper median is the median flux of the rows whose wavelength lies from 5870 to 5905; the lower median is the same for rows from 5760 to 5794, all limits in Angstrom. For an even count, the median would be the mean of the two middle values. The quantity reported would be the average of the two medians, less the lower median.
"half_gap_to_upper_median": -0.42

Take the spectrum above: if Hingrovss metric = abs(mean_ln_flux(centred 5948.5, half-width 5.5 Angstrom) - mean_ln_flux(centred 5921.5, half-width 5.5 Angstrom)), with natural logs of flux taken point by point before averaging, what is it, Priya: 0.043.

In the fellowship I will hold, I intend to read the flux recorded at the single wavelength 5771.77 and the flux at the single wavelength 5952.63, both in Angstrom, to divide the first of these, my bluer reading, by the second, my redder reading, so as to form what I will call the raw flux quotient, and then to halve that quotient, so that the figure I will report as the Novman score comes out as 0.545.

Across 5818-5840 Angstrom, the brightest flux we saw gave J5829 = 10.99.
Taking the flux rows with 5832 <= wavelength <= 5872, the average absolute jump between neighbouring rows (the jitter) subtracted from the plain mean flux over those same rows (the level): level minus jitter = 10.4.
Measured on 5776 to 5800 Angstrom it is 10.4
